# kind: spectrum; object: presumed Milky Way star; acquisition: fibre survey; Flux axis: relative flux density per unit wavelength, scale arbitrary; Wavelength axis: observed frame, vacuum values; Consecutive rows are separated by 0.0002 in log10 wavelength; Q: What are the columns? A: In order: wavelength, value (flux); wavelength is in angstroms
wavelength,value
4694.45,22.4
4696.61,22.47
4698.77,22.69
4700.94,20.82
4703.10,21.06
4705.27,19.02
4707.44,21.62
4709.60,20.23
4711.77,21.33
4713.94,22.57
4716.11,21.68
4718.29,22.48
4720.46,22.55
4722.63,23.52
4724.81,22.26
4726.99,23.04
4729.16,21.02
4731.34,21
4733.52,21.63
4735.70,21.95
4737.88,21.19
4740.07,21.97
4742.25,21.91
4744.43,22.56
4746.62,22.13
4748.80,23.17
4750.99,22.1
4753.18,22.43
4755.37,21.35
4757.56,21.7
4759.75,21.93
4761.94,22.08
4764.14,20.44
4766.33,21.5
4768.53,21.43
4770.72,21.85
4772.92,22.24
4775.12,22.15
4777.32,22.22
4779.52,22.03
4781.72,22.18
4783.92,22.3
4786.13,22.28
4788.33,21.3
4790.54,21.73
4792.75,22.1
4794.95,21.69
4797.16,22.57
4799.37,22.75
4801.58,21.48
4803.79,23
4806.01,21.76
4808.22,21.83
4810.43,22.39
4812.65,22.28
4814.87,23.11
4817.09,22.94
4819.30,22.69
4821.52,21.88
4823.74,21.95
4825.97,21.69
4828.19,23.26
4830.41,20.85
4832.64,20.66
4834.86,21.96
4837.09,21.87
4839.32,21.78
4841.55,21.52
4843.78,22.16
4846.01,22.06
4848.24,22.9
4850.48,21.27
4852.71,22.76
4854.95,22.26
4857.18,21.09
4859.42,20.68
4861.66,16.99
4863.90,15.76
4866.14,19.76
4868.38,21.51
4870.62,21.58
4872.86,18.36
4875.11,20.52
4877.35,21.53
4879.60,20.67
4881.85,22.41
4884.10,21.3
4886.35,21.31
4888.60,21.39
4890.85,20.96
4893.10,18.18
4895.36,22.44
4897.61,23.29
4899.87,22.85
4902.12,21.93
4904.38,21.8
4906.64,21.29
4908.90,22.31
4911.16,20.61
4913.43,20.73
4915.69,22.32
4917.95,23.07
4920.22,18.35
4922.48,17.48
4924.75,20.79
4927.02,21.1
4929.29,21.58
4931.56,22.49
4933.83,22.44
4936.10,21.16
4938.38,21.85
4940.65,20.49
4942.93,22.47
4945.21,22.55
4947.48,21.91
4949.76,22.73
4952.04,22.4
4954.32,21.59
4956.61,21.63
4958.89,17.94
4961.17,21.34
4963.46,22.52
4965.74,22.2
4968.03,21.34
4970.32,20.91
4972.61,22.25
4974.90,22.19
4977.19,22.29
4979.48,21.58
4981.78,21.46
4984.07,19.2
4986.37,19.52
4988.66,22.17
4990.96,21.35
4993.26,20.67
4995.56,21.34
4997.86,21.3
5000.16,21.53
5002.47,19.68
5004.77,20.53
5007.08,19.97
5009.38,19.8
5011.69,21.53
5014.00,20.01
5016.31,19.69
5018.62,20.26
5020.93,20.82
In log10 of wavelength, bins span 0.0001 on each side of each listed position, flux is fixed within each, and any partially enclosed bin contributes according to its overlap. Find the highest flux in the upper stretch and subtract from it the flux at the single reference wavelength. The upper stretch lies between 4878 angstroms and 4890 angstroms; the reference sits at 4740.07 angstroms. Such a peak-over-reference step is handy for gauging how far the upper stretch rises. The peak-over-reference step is 0.44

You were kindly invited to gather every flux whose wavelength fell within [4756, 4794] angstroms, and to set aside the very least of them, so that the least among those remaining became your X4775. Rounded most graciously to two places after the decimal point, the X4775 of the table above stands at 21.30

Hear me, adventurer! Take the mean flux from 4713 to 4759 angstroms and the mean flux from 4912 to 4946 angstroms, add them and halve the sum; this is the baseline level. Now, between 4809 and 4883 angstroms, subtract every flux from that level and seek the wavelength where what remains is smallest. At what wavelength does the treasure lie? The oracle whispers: 4828.19 angstroms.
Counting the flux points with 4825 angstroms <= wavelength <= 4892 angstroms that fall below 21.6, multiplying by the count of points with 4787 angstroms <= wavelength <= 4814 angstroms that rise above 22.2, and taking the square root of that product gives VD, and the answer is 10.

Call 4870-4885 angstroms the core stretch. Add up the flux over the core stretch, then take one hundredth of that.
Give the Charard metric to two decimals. 1.46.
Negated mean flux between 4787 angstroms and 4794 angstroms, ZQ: -21.7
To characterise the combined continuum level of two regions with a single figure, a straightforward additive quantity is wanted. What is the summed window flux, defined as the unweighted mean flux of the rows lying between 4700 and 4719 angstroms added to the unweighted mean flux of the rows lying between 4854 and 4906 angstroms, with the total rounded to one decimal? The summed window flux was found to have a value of 42.0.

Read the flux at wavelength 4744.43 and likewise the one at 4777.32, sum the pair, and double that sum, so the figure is 89.6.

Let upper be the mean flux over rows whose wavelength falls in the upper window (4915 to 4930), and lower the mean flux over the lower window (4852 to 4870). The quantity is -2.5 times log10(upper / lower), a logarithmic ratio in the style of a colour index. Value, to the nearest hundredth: -0.03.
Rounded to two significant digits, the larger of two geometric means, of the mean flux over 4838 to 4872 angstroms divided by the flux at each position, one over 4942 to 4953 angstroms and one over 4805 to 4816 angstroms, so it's 0.94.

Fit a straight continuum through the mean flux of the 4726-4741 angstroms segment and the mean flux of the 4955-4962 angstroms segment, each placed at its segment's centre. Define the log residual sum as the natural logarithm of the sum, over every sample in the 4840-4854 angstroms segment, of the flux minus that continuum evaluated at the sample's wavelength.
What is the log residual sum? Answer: 1.9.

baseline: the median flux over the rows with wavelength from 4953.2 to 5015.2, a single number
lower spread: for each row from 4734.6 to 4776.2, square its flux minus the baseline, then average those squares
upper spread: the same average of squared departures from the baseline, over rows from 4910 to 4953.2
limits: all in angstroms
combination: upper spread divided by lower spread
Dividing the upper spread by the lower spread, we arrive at 3.2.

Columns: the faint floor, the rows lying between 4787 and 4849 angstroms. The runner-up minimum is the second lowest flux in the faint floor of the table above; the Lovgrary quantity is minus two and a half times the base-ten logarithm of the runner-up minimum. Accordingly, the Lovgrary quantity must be -3.30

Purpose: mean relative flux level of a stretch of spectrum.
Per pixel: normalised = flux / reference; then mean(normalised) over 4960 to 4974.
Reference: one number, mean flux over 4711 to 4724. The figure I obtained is 0.973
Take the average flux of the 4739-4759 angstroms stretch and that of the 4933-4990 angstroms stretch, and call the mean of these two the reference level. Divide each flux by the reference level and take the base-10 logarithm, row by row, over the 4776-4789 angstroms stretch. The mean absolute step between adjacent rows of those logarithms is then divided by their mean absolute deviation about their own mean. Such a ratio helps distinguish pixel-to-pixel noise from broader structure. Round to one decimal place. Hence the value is 1.1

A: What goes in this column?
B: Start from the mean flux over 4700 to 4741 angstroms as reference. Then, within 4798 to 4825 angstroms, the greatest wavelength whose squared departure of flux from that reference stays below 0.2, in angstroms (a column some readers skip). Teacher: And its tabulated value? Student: 4823.74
